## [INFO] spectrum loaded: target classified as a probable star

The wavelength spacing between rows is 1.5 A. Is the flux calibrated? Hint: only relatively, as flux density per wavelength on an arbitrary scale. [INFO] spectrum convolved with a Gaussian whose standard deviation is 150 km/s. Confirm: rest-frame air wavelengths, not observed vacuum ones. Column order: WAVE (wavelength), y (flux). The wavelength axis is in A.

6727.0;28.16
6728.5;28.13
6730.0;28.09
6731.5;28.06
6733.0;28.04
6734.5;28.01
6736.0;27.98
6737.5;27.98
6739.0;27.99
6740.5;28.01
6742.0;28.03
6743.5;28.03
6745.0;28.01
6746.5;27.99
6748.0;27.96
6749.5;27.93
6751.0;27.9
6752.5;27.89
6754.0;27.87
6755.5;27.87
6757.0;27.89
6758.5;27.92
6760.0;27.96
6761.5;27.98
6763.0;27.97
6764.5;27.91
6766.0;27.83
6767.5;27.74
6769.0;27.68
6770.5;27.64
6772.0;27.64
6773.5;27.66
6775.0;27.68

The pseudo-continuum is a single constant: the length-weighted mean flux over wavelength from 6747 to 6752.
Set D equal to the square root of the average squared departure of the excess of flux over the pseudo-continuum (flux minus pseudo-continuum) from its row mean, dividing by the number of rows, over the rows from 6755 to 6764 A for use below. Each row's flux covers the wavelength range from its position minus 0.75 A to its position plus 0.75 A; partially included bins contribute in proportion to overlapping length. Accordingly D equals 0.041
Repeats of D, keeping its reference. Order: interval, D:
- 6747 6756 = 0.032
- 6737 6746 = 0.019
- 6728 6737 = 0.049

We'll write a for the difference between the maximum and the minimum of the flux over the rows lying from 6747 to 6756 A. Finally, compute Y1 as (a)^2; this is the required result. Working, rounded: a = 0.09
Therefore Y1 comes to 0.008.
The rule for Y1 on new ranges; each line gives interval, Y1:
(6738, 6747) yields 0.002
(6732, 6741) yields 0.004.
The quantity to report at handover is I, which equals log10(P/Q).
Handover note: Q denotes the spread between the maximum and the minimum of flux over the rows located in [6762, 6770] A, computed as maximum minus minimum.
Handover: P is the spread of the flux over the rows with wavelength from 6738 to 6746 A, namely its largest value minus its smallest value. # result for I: -0.9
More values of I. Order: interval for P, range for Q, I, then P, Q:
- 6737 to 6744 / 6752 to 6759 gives 0.0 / 0.05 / 0.05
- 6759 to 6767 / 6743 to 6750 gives 0.2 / 0.15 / 0.10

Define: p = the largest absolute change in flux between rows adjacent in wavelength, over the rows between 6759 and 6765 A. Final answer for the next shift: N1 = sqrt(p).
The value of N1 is 0.24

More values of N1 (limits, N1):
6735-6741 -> 0.14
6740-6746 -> 0.14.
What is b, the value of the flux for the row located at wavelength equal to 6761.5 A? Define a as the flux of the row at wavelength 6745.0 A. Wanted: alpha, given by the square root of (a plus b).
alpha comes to 7.48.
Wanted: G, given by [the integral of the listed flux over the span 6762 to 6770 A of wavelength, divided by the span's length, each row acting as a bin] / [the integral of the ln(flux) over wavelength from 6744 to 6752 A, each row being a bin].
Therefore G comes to 1.04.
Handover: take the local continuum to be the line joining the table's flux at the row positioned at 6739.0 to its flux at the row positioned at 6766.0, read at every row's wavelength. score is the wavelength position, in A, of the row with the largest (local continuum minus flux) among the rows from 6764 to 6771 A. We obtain 6770.5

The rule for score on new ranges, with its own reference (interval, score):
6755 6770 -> 6769.0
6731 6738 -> 6736.0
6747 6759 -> 6754.0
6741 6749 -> 6748.0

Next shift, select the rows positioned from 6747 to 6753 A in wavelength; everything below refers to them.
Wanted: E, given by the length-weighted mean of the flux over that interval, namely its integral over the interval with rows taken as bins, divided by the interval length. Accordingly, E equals 27.9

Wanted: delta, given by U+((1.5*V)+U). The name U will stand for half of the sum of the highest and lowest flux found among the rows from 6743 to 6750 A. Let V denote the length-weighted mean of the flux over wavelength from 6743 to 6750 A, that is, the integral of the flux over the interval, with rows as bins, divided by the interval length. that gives 97.9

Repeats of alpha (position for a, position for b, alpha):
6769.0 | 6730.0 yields 7.47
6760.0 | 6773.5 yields 7.46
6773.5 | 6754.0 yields 7.45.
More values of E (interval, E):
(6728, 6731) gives 28.1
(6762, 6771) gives 27.8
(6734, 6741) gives 28.0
